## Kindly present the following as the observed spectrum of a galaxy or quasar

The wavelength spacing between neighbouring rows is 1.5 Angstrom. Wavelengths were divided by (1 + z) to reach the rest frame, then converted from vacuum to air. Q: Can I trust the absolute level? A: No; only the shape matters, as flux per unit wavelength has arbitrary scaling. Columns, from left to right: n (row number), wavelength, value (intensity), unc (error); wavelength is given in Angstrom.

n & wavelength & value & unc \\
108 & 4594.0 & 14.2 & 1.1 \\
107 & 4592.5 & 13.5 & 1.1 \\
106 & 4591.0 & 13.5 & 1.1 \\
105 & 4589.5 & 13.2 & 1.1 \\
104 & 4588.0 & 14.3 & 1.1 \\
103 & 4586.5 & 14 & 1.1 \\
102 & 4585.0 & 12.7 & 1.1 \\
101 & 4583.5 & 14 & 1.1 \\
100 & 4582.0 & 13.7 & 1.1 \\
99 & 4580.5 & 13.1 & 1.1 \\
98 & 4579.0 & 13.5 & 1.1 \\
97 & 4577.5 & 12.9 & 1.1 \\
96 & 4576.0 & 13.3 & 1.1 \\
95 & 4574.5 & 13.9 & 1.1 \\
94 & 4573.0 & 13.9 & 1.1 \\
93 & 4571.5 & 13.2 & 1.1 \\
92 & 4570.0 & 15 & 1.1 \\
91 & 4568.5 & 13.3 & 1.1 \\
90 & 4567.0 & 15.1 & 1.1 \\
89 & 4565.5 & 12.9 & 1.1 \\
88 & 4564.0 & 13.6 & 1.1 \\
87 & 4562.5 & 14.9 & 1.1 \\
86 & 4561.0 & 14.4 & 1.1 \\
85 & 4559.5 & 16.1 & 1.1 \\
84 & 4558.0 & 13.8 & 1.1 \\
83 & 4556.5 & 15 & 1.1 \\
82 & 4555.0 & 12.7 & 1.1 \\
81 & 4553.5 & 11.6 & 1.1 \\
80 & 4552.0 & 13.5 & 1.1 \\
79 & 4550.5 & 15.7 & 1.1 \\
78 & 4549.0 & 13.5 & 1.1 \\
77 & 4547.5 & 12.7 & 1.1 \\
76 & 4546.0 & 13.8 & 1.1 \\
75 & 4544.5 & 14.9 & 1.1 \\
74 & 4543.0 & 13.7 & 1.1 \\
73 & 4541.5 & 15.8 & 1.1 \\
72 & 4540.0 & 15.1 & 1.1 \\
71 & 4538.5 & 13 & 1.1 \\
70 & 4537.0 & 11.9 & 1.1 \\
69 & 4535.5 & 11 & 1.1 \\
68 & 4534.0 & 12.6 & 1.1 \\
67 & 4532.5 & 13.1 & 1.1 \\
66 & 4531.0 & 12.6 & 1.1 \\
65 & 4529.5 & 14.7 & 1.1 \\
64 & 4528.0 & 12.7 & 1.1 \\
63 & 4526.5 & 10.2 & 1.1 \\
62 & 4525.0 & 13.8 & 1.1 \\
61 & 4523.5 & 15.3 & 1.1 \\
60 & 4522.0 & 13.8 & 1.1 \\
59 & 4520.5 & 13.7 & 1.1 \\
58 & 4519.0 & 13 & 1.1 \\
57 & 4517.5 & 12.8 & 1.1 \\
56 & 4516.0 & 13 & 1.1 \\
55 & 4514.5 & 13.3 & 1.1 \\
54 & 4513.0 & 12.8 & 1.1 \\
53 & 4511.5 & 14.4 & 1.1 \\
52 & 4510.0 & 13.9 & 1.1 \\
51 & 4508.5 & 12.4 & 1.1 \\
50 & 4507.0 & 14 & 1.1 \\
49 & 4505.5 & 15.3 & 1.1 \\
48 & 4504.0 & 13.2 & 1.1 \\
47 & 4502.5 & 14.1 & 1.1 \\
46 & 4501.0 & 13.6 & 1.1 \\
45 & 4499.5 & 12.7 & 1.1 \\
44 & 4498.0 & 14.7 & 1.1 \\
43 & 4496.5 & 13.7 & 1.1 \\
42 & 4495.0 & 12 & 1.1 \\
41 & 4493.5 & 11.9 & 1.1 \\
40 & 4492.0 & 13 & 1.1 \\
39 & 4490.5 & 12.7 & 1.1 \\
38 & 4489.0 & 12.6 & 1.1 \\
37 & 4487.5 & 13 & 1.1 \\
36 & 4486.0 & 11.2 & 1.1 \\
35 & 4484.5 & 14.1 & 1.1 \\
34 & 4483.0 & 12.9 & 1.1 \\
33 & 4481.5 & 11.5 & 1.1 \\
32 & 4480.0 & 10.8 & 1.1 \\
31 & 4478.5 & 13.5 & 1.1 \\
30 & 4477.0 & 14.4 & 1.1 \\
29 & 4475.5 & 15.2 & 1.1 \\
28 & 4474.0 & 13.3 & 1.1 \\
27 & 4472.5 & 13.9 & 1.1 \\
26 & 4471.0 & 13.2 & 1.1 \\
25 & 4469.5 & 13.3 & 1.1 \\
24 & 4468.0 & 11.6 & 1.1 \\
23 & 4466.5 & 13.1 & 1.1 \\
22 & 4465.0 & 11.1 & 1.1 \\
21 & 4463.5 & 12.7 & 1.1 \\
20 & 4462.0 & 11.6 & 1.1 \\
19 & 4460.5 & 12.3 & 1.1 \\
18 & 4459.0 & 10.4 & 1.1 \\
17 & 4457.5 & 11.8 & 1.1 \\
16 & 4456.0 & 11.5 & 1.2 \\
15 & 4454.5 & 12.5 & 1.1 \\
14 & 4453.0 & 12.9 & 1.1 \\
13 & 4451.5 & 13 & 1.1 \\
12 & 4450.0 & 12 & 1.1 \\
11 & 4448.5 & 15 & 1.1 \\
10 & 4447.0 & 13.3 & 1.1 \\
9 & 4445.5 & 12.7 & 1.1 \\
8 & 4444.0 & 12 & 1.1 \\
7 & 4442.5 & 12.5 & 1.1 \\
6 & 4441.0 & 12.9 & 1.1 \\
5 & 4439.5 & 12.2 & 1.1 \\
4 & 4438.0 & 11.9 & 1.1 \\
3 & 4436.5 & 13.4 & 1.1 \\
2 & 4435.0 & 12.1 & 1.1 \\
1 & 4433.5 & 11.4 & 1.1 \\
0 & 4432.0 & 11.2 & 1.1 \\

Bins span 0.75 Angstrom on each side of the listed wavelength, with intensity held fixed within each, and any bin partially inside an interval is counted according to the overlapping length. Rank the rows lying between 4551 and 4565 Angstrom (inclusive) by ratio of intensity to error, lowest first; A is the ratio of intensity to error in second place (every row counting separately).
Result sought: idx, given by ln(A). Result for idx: 2.45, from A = 11.5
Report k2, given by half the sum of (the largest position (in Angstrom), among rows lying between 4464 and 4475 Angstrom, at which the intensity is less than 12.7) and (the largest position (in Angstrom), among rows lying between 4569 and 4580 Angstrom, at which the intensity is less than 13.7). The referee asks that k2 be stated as 4523.5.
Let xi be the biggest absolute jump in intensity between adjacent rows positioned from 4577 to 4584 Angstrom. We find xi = 0.60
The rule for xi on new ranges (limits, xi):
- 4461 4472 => 2.00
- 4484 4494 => 2.90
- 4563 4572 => 2.20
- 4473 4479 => 1.90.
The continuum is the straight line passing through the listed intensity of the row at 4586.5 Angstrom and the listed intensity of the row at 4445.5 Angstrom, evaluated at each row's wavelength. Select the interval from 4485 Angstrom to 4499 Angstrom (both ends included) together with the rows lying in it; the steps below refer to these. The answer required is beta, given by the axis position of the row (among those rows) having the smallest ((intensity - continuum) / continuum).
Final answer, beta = 4486.0 Angstrom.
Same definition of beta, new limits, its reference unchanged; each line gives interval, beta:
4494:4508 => 4495.0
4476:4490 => 4480.0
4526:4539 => 4526.5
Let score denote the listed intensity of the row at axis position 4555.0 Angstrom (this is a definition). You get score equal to 12.7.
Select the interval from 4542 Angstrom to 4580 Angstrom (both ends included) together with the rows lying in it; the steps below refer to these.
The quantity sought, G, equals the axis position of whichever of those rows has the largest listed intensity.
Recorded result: 4559.5 Angstrom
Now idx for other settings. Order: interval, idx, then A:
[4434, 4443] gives 2.40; 11.0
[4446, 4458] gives 2.37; 10.7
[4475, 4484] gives 2.35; 10.5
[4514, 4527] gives 2.45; 11.6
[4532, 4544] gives 2.38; 10.8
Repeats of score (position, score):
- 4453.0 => 12.9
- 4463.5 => 12.7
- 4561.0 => 14.4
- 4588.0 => 14.3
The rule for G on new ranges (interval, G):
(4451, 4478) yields 4475.5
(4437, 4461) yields 4448.5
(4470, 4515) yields 4505.5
